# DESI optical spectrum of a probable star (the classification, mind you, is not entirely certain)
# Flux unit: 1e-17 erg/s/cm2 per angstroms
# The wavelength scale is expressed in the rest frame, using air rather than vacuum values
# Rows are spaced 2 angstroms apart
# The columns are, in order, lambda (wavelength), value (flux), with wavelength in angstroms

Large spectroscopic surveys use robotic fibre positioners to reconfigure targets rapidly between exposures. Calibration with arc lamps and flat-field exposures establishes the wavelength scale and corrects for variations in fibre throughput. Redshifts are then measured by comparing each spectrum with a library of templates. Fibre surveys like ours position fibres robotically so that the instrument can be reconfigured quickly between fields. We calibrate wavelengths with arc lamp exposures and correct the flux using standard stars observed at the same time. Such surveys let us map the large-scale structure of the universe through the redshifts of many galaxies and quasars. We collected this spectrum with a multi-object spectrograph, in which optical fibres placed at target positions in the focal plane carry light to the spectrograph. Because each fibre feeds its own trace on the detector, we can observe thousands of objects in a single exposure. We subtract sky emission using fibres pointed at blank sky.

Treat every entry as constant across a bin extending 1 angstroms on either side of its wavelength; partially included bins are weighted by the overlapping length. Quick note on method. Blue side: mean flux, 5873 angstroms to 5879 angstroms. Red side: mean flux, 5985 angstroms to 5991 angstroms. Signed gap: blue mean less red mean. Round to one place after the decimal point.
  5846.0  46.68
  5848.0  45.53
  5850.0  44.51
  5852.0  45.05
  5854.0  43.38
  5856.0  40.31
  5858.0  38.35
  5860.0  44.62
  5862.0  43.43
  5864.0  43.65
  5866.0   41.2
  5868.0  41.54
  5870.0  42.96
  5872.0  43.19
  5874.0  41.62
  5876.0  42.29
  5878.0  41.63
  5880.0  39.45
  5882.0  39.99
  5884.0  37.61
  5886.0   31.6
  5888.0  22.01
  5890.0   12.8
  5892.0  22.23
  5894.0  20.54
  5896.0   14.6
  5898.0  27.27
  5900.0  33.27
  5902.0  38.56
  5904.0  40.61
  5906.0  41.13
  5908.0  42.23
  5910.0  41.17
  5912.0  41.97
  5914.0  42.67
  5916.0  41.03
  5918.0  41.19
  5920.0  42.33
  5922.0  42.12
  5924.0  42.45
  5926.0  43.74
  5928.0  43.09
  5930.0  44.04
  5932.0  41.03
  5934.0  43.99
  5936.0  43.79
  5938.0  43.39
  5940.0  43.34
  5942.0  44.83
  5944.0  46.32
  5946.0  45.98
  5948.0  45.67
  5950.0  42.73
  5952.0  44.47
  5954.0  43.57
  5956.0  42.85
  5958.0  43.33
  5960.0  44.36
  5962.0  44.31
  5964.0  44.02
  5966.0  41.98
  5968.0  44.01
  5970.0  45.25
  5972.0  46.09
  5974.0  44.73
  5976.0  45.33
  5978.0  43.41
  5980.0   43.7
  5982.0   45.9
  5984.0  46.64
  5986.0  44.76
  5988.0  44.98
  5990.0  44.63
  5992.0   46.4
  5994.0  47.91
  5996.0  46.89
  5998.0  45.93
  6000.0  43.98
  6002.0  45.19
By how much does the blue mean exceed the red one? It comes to -2.9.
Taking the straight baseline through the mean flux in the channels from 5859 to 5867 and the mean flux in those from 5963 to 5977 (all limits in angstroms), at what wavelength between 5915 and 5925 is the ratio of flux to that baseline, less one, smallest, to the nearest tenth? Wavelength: 5916.0 angstroms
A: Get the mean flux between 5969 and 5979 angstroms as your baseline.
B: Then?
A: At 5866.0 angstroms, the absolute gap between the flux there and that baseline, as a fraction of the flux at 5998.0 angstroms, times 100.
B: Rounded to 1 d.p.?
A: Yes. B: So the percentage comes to 8.2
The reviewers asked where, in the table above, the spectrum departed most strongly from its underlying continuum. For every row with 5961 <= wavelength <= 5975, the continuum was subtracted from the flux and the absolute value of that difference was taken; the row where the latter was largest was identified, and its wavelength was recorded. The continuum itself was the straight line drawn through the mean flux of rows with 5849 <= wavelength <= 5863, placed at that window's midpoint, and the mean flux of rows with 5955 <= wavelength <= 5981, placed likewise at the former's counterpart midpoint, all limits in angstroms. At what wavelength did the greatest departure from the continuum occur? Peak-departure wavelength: 5966.0 angstroms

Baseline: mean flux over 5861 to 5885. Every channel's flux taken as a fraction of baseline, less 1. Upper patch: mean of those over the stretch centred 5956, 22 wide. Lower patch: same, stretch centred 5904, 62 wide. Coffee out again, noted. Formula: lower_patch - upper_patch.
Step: -0.17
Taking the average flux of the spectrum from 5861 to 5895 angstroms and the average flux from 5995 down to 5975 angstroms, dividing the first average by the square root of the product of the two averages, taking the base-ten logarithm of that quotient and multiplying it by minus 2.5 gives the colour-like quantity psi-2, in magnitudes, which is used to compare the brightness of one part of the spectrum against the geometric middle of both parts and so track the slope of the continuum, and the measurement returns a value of 0.129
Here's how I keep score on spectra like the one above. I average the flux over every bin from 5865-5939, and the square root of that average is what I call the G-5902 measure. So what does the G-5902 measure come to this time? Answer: 6.14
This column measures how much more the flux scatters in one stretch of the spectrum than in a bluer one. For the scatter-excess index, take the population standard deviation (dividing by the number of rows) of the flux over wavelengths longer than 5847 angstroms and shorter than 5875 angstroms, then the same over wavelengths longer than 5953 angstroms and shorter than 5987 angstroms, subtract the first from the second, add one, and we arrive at 0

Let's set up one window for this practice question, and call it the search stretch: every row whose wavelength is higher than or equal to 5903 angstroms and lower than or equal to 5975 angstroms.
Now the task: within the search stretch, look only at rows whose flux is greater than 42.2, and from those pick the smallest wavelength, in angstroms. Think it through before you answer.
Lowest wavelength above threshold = 5908.0 angstroms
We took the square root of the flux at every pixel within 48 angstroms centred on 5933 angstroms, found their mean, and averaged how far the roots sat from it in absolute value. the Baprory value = 0.090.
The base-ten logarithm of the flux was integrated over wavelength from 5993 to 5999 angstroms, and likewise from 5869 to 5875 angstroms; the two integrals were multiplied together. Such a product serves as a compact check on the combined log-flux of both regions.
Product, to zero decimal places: 98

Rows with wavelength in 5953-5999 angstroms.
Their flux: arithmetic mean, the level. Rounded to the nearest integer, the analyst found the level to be 45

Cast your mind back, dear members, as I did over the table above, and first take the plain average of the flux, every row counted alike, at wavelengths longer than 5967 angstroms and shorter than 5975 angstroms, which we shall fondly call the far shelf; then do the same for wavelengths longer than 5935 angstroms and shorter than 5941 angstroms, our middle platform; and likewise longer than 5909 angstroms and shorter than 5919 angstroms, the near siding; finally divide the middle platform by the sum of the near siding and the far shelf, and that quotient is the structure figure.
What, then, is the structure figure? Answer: 0.502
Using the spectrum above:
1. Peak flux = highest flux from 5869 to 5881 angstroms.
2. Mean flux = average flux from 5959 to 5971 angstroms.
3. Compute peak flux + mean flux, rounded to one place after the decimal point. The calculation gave 87.2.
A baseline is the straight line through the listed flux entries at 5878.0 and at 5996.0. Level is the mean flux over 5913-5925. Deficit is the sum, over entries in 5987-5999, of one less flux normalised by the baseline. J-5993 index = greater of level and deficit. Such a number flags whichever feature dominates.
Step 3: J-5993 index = 42.0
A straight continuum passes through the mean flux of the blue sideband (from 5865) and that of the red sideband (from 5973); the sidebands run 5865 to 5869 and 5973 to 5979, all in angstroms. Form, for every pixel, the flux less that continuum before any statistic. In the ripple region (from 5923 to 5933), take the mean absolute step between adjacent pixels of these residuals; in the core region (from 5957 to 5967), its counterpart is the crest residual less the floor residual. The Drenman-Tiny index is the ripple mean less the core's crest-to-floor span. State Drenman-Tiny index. -1.1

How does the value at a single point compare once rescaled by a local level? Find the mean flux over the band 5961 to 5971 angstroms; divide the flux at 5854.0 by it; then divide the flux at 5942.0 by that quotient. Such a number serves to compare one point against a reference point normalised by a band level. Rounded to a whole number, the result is 45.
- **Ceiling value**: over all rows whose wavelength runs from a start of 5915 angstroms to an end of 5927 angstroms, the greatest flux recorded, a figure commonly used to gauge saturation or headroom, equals 43.74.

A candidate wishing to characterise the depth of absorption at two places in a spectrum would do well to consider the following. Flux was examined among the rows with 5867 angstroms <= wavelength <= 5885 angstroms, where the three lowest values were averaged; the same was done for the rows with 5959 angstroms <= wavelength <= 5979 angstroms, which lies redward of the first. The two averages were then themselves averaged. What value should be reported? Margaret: 41.1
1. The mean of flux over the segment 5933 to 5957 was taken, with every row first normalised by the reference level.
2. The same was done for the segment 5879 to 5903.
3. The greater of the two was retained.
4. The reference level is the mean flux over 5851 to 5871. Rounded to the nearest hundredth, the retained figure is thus 1.04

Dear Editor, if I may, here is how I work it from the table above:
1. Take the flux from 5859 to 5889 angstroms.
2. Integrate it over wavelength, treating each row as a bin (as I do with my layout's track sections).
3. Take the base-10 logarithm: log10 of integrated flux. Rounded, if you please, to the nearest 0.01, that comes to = 3.08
